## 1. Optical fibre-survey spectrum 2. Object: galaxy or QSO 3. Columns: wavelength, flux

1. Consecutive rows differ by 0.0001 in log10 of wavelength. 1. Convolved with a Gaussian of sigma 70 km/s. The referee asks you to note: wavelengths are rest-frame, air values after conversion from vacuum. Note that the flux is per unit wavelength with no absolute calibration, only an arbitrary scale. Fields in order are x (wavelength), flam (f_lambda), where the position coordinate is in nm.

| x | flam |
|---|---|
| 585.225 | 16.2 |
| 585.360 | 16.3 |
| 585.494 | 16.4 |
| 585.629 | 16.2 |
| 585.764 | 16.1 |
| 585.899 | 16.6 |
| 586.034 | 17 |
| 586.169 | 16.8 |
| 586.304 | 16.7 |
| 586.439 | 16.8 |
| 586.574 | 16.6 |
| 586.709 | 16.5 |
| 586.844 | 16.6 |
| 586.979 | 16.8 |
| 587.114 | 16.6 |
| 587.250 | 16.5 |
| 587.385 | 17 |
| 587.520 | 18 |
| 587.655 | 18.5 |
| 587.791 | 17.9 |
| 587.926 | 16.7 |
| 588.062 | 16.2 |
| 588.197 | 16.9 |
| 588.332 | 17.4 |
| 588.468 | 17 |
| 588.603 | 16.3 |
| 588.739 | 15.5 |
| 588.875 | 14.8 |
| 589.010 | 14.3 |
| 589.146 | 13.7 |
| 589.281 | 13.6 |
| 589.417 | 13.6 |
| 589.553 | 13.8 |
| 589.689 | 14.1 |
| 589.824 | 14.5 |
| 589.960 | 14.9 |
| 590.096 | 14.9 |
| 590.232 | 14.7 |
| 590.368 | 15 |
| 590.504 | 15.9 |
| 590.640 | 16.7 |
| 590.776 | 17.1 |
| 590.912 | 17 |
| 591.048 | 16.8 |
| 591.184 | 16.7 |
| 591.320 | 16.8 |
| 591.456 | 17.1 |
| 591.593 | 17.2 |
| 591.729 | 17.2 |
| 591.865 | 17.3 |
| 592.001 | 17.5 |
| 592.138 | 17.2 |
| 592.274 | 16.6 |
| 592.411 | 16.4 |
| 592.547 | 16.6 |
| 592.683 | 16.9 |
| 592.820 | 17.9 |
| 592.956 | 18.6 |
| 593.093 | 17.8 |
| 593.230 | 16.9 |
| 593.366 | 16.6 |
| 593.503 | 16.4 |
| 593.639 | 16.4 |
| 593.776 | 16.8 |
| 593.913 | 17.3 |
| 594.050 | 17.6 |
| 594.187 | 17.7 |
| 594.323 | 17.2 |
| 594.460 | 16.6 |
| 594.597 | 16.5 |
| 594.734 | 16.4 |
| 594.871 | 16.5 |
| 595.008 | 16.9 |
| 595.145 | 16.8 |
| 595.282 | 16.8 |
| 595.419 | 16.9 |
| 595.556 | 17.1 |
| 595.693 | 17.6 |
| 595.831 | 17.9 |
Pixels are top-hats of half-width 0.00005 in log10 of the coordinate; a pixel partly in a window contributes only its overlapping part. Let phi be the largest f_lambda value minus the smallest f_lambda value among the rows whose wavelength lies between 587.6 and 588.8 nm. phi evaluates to 3.0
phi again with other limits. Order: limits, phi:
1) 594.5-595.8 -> 1.2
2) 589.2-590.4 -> 1.4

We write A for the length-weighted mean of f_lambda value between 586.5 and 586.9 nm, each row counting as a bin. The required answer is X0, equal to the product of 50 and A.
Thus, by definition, 829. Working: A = 16.6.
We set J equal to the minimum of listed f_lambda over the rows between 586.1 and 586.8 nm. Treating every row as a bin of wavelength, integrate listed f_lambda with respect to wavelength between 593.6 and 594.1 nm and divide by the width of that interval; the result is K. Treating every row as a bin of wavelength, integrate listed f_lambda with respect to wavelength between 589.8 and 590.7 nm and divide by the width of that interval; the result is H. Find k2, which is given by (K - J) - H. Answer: -14.7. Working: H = 15.2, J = 16.5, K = 17.0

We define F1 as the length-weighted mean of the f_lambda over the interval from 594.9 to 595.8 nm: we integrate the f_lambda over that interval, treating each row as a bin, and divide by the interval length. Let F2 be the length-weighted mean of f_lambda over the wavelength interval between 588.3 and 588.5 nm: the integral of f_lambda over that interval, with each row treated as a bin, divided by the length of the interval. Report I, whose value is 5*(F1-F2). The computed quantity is -0.7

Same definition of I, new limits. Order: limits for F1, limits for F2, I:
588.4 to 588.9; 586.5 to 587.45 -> -3.4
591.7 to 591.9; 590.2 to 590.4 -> 12.2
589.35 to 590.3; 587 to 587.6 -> -13.4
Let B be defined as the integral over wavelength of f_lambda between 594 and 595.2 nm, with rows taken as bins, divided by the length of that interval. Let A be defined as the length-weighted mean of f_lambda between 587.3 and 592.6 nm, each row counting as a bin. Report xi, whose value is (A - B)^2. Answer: 0.6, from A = 16.1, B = 16.9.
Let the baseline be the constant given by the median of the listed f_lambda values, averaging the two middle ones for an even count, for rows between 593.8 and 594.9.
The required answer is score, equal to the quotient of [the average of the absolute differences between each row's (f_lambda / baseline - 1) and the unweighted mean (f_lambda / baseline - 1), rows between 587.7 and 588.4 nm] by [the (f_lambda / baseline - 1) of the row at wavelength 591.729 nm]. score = 1.7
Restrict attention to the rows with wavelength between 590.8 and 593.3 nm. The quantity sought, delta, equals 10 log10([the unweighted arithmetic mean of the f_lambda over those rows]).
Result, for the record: 12.3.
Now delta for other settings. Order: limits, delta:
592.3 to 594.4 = 12.3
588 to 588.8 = 12.2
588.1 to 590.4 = 11.8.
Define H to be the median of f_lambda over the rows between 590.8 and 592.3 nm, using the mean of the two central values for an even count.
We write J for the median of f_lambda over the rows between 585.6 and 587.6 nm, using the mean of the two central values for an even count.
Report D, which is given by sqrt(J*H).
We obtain 16.8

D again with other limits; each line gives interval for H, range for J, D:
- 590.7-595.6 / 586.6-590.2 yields 16.6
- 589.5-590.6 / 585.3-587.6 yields 15.7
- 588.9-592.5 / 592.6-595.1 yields 16.7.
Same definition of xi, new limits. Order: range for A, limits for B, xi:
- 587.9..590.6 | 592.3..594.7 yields 3.5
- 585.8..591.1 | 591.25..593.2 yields 1.3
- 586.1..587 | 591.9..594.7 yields 0.1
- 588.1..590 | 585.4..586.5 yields 2.3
